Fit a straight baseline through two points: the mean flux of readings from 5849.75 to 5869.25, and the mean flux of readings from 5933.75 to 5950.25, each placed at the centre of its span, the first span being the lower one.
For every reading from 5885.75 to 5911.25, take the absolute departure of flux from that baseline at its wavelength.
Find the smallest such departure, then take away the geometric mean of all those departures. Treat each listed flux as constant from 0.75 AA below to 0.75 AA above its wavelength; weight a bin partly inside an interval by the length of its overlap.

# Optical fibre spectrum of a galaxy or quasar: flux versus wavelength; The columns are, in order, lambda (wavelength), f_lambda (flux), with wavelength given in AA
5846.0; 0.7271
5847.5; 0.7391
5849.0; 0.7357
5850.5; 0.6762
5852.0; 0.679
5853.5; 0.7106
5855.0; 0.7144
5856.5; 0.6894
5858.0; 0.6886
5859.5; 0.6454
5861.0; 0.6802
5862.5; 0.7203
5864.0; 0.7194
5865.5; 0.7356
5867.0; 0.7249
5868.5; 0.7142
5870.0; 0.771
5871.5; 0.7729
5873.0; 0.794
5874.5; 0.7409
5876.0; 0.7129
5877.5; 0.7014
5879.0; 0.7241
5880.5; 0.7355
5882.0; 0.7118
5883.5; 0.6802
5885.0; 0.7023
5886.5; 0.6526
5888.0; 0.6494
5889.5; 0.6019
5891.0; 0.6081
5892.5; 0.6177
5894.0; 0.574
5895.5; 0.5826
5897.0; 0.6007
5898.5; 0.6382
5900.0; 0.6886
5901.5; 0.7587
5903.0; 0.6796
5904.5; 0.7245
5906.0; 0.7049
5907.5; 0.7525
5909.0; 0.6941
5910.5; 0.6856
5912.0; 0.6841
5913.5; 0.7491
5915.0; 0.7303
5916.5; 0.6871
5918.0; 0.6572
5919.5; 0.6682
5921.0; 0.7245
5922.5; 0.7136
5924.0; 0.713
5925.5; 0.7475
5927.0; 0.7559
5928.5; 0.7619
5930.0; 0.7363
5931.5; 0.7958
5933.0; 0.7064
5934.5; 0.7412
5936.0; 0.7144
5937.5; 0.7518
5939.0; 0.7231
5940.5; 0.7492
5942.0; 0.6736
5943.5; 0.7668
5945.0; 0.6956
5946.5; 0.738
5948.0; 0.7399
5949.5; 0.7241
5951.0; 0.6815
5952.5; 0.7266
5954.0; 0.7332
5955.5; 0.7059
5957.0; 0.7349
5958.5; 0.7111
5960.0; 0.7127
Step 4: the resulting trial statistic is -0.040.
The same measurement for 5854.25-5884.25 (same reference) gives -0.016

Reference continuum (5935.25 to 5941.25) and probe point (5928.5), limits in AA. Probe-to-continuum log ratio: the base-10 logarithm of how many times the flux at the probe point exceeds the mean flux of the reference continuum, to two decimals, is 0.02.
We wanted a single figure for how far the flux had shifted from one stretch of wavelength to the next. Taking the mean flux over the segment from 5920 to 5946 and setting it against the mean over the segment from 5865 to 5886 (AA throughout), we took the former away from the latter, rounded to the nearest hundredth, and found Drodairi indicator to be 0.00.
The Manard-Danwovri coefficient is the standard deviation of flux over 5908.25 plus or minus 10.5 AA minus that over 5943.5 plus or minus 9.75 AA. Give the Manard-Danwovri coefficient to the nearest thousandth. 0.008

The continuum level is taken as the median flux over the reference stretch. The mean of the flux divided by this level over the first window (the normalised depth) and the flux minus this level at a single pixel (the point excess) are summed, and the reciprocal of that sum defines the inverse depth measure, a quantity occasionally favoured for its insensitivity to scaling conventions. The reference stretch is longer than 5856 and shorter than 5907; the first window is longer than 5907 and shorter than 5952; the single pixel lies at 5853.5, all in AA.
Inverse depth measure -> 0.964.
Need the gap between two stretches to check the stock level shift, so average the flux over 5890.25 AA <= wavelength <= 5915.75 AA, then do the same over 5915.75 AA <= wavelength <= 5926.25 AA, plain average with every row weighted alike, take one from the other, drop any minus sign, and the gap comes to 0.027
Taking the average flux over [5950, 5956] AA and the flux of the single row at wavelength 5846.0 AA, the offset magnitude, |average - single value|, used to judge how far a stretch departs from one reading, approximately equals 0.015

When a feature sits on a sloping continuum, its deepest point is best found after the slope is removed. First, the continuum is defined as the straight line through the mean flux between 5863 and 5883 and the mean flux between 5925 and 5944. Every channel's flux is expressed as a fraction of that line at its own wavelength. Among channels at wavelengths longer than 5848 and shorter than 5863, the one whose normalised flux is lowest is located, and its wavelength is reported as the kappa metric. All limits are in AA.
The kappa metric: 5859.5 AA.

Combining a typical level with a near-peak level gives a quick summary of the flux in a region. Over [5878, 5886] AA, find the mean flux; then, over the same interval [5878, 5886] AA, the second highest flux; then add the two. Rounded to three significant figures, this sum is 1.43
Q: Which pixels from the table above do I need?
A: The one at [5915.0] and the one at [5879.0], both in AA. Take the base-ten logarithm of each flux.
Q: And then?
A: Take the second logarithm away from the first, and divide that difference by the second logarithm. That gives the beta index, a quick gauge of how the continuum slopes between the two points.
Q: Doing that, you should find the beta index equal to -0.03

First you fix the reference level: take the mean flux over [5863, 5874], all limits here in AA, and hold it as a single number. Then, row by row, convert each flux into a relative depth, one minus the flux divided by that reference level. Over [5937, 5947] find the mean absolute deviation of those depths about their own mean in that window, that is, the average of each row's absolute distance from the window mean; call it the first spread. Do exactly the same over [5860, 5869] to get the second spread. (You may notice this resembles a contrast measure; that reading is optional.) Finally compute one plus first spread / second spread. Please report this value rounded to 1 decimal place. 3.1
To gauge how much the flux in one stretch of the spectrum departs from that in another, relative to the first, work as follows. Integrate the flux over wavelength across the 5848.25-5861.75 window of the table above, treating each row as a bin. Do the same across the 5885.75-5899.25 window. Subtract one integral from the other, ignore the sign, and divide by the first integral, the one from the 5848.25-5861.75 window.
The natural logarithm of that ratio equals -2.19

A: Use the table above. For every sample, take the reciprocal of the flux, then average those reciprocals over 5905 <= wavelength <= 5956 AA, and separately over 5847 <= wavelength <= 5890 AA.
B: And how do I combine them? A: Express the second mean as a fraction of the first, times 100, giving 102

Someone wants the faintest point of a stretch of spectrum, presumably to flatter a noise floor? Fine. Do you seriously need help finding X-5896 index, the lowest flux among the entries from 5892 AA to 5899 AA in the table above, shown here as 0.574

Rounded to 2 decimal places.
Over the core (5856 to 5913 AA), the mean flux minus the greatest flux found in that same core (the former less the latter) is -0.10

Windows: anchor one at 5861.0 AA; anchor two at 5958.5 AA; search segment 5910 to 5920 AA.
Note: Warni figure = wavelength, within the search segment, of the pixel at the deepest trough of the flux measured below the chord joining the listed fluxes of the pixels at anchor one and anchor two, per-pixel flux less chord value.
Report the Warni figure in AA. 5918.0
